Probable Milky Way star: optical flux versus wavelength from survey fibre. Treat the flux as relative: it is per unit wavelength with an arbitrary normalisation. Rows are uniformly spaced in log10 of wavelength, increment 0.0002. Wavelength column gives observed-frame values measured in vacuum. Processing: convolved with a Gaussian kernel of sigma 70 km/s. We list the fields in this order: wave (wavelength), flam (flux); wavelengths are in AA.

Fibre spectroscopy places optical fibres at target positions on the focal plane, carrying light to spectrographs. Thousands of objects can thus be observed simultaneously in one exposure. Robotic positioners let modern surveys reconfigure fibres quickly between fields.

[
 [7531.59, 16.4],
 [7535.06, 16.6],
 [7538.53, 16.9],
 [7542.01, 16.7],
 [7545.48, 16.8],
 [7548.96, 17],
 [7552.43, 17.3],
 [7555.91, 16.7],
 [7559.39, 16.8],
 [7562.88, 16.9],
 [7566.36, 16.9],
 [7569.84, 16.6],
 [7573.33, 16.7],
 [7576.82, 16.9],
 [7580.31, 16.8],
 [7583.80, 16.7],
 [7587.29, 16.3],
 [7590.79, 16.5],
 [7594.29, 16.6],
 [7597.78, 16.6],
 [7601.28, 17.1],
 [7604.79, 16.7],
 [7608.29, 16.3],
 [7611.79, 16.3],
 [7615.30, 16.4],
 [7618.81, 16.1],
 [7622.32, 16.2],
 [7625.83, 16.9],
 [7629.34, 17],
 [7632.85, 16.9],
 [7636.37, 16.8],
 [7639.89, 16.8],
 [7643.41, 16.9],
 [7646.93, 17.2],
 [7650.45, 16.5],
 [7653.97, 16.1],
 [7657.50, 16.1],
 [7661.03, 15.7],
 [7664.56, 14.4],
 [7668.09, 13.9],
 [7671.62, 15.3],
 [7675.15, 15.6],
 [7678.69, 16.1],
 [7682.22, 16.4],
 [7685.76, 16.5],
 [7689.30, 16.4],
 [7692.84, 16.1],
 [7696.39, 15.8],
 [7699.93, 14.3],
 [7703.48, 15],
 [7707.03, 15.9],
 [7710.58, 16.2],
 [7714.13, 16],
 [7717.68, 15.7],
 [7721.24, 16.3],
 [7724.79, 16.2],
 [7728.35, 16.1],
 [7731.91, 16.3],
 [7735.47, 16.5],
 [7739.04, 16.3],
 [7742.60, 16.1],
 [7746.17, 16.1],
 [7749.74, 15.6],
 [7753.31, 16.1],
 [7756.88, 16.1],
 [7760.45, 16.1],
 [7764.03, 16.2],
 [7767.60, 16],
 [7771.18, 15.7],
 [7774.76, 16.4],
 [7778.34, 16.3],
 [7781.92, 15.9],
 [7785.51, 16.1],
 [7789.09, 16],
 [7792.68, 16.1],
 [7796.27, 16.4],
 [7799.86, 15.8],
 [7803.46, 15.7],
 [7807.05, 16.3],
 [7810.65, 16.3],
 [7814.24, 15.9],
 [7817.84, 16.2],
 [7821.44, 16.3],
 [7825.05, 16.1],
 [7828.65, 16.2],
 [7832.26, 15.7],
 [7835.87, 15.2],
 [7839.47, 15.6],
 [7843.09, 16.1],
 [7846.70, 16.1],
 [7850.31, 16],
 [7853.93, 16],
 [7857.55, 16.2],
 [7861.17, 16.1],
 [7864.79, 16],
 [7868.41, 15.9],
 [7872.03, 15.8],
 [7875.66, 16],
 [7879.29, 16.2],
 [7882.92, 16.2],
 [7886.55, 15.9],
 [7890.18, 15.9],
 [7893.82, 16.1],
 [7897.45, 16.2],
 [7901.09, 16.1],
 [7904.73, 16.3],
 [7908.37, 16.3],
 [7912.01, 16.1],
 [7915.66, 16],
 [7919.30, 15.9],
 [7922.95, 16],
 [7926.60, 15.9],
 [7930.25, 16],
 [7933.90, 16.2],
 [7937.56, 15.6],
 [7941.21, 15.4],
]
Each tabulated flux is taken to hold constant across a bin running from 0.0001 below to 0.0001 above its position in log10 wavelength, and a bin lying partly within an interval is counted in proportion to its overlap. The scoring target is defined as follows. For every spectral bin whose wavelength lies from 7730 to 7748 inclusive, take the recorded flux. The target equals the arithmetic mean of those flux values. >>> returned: 16.3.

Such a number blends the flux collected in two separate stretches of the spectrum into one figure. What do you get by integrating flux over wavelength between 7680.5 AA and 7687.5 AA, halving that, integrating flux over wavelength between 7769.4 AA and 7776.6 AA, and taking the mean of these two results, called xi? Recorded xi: 86.6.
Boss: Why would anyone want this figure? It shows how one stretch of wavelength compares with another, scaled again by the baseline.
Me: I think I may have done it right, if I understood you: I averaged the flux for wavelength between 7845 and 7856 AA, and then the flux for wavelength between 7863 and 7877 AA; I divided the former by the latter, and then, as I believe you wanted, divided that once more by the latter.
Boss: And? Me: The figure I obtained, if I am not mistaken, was 0.063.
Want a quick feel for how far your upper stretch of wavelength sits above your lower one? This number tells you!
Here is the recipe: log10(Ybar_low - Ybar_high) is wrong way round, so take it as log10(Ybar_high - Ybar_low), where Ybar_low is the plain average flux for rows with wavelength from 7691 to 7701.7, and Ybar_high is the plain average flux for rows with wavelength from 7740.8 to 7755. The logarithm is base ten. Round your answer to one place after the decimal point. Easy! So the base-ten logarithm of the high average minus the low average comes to -0.2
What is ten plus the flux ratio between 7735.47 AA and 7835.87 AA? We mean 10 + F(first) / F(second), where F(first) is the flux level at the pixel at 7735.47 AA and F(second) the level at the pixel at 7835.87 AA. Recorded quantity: 11.1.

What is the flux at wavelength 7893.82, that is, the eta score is 16.1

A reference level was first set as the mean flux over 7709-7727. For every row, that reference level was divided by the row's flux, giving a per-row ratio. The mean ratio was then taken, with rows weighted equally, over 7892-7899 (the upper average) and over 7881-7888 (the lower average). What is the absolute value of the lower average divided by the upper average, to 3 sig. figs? 1.01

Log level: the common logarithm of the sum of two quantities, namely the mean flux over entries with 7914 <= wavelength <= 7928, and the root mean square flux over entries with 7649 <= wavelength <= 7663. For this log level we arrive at 1.51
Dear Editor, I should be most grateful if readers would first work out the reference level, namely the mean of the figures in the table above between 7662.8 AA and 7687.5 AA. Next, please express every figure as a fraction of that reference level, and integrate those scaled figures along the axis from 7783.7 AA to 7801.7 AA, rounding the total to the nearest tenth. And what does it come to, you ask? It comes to 18.7 AA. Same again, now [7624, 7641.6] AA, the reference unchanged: 19.2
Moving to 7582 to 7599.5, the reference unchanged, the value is 18.7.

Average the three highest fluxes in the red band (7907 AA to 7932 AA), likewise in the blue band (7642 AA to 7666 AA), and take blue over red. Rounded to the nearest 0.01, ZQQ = 1.05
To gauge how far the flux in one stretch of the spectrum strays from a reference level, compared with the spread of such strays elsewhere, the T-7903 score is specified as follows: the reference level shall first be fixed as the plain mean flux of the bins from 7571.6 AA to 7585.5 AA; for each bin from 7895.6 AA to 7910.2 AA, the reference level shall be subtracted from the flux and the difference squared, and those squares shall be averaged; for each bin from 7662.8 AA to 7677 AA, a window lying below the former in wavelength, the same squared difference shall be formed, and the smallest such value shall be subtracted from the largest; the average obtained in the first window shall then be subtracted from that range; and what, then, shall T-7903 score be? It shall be 6.6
